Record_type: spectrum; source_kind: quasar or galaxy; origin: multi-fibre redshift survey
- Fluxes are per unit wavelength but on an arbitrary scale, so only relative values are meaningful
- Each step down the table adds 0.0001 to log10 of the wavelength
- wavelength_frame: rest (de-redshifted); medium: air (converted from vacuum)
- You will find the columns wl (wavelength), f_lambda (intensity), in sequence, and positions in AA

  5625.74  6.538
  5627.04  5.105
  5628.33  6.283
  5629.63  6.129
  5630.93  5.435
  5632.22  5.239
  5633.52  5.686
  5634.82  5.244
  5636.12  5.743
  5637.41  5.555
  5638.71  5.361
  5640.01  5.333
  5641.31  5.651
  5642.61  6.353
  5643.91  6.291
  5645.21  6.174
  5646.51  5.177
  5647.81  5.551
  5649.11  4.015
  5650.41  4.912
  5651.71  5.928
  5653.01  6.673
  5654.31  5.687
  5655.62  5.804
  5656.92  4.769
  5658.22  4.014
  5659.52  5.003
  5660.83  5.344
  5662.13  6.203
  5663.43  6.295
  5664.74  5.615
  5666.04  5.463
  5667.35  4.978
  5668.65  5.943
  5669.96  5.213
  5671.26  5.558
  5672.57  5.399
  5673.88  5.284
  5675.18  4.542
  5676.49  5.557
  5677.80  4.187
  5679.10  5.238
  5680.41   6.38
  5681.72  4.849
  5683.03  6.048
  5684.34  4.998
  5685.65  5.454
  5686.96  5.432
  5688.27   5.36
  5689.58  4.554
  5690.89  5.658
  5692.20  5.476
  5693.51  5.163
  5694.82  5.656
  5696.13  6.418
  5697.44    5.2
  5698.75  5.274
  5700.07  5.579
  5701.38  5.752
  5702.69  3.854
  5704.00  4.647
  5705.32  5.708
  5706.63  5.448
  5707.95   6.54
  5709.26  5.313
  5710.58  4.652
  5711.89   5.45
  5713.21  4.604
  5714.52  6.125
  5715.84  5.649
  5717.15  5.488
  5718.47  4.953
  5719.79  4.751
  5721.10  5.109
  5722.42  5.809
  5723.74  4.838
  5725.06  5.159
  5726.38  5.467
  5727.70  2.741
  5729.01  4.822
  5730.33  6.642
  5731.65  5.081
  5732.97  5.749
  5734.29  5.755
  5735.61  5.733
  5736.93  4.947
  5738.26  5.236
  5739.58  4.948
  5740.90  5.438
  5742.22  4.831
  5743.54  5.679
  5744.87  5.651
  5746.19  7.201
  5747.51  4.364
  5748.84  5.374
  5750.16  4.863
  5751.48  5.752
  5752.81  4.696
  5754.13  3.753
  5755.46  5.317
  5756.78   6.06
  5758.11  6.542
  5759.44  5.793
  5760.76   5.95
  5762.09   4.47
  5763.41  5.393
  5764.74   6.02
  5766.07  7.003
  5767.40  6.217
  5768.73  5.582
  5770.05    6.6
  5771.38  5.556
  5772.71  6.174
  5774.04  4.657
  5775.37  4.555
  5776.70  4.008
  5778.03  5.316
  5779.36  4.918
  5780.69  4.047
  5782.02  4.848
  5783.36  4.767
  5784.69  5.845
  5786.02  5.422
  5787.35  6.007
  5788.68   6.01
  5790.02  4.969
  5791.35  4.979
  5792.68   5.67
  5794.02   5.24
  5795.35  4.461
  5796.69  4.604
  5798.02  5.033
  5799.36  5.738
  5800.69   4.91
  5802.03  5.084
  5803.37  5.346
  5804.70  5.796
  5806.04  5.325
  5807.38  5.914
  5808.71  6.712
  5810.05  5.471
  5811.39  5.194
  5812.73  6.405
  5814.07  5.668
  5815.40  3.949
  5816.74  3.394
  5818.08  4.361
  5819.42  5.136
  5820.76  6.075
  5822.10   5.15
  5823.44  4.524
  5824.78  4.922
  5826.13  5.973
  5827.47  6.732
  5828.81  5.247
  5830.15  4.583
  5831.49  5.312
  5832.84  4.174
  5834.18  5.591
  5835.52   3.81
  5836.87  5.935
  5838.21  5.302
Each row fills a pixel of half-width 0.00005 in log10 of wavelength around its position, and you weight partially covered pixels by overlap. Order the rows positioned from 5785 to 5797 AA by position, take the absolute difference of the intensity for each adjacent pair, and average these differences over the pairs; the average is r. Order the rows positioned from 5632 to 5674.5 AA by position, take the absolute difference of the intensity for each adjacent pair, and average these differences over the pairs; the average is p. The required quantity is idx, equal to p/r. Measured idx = 1.2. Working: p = 0.5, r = 0.46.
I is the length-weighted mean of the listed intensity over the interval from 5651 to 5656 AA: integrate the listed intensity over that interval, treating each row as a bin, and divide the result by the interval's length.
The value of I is 6.02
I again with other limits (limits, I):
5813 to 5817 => 4.65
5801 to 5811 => 5.62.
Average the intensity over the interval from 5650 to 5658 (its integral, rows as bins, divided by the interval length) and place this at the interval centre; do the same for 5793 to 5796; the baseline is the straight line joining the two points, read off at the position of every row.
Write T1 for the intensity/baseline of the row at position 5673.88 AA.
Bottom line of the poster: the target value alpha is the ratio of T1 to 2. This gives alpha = 0.48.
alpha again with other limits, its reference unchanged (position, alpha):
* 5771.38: 0.55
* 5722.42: 0.55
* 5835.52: 0.40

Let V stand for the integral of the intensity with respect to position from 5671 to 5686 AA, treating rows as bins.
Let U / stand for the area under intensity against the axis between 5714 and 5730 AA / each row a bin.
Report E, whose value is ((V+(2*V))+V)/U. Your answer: 3.88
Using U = 81.6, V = 79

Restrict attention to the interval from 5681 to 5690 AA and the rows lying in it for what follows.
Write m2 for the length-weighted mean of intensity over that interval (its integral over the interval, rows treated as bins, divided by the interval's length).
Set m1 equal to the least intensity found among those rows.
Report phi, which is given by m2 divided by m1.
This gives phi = 1.16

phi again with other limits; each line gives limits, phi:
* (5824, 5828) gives 1.18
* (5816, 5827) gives 1.46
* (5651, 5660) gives 1.35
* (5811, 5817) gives 1.48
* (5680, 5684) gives 1.17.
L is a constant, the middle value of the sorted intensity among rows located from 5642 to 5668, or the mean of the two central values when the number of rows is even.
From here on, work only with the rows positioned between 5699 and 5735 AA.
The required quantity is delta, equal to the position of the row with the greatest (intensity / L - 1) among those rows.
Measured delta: 5730.33 AA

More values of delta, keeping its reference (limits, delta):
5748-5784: 5766.07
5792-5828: 5827.47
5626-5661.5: 5653.01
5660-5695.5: 5680.41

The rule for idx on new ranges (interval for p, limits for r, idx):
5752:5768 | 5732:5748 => 1.2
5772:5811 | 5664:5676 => 1.3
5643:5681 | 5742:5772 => 0.7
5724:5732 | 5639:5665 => 2.6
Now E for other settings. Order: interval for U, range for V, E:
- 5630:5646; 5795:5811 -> 3.79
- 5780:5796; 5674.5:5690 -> 3.90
